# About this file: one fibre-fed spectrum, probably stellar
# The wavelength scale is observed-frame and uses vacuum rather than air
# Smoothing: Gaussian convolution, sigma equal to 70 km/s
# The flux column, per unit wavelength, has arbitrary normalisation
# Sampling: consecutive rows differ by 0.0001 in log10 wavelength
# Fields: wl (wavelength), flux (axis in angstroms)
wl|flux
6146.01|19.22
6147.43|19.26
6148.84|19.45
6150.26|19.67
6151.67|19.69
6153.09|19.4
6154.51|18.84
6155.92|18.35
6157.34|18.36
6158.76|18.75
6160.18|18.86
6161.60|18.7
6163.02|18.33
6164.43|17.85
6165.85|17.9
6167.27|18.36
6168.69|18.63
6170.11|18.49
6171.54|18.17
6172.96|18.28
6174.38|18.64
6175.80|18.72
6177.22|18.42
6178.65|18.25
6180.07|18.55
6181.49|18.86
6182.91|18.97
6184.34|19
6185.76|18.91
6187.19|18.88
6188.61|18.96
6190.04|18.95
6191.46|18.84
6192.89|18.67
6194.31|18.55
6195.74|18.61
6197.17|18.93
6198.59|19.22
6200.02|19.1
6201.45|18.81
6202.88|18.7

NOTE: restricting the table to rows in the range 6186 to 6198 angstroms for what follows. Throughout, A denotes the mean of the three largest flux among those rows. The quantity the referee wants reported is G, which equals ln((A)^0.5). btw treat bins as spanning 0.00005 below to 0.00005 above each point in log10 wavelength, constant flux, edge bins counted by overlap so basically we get 1.47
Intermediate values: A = 18.95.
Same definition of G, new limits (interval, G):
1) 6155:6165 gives 1.47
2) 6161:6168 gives 1.46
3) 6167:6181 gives 1.46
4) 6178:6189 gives 1.47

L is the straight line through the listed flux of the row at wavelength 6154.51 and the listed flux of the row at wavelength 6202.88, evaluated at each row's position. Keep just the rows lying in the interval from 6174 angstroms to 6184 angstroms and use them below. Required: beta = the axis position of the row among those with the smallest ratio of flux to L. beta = 6178.65 angstroms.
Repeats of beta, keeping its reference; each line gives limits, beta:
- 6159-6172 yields 6164.43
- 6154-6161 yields 6155.92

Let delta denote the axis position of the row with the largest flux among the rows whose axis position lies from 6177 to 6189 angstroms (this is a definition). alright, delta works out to 6184.34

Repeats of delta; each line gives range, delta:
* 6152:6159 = 6153.09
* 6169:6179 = 6175.80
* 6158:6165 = 6160.18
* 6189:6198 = 6190.04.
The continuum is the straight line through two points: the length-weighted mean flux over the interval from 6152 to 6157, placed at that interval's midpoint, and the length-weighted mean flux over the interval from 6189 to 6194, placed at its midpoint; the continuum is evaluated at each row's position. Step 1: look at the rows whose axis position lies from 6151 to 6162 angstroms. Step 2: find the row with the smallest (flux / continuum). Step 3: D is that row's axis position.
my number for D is 6155.92 angstroms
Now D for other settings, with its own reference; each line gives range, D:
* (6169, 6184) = 6171.54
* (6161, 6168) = 6164.43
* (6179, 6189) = 6180.07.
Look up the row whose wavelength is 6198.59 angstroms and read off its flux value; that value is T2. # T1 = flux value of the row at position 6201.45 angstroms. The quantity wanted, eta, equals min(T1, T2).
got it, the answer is 18.8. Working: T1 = 18.81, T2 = 19.22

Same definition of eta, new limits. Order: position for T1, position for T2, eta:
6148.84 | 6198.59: 19.2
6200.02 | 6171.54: 18.2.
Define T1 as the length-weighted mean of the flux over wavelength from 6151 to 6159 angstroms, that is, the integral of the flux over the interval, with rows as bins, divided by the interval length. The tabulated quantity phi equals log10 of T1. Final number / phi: 1.276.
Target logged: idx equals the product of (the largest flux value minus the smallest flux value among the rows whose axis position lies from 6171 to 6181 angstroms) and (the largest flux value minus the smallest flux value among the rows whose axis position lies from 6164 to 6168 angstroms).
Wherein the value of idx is 0.28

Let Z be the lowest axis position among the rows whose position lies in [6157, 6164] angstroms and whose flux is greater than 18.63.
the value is 6158.76 angstroms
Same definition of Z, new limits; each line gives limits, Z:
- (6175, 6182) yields 6175.80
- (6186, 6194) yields 6187.19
